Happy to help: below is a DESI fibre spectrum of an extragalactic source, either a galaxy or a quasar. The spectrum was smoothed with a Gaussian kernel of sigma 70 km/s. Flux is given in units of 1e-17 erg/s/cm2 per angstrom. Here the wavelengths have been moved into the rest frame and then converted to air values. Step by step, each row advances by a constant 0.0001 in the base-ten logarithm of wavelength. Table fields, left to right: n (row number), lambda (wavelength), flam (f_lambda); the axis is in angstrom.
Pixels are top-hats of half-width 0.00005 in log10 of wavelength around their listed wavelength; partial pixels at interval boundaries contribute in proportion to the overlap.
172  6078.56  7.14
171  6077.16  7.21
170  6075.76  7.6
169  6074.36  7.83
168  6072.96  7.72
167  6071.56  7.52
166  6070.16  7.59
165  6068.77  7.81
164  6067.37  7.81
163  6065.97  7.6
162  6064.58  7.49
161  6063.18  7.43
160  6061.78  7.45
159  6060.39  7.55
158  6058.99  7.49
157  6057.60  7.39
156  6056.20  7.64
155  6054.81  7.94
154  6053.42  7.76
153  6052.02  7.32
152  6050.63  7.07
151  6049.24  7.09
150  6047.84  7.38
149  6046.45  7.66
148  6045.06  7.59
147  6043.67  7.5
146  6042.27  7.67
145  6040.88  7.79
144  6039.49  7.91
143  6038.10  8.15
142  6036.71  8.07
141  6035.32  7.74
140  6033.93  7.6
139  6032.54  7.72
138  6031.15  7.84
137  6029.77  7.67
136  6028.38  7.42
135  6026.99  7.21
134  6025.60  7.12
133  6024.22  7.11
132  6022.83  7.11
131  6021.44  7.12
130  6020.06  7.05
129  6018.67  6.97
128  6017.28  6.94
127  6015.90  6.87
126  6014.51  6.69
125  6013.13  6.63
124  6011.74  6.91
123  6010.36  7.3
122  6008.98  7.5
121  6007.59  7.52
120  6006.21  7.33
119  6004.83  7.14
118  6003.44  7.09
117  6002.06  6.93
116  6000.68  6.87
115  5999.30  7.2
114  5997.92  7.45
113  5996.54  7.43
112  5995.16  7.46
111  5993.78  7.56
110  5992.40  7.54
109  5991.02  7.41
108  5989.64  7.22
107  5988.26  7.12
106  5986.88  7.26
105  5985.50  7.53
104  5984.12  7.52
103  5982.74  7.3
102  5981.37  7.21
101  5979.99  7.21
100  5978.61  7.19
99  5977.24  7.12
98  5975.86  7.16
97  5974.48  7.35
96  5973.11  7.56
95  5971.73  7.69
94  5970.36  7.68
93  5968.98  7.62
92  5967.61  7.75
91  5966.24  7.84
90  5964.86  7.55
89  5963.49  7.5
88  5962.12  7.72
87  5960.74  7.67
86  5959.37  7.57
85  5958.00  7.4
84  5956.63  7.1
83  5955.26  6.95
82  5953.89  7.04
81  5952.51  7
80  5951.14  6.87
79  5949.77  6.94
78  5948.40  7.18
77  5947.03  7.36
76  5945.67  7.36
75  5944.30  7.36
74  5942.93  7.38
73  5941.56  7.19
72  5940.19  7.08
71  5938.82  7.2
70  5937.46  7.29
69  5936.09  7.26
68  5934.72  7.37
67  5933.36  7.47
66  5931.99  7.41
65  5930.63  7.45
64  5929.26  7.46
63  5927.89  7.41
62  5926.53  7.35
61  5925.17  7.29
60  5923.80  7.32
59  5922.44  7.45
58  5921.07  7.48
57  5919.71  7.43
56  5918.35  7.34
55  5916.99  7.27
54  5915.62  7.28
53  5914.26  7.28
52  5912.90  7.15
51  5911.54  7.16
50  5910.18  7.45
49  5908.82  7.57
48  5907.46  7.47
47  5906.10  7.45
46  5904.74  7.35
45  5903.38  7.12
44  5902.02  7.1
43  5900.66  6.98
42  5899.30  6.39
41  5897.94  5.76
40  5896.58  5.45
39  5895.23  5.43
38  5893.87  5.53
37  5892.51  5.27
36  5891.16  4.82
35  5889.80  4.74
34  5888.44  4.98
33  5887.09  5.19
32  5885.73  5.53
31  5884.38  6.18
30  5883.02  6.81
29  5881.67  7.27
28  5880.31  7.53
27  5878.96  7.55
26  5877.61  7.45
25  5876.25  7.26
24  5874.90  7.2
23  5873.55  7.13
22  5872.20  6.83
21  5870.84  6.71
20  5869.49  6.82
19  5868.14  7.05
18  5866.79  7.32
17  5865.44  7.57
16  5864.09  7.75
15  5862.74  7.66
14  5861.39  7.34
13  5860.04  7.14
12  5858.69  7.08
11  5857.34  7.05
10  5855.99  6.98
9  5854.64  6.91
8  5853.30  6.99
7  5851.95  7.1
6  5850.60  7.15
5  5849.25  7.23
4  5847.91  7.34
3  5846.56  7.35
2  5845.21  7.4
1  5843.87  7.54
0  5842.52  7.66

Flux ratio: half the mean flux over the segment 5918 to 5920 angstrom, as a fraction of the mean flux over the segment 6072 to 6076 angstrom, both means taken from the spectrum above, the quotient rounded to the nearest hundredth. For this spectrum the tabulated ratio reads 0.48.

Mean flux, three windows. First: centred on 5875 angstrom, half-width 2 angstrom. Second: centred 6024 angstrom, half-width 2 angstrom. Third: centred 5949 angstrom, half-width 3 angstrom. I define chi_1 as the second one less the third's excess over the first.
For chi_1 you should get 7.2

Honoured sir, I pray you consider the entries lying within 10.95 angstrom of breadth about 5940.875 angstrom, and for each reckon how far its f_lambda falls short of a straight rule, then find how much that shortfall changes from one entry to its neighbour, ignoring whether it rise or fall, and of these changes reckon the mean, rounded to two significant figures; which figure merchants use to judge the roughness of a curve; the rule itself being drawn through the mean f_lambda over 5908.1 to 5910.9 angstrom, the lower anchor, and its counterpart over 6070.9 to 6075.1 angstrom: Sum 0.080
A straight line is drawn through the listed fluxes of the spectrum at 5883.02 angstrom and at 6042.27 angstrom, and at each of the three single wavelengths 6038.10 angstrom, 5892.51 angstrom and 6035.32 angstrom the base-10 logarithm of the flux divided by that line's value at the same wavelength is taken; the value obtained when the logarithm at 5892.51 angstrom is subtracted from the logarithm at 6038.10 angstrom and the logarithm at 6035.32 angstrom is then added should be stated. 0.15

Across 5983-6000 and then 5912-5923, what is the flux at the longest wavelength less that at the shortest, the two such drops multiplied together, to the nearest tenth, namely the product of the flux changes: -0.1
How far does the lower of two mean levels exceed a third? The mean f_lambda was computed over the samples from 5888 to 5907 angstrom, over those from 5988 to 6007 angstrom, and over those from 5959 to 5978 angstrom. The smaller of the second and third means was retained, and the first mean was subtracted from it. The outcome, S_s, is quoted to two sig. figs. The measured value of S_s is 1.2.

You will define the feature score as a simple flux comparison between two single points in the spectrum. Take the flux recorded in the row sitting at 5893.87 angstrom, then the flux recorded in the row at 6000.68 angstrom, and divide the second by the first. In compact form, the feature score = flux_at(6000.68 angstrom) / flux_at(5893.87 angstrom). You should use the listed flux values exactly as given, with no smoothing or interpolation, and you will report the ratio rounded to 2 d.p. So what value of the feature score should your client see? 1.24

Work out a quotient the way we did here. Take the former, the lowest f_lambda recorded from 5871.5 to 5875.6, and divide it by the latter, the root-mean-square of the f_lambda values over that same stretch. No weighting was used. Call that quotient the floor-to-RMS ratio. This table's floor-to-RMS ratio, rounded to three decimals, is 0.968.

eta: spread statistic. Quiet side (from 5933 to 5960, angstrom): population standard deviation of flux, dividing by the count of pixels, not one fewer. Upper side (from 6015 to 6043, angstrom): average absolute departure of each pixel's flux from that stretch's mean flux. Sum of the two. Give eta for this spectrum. 0.55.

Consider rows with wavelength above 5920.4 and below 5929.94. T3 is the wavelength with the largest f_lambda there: 5921.07 angstrom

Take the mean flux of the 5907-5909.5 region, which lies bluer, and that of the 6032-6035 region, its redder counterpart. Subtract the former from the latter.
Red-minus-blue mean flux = 0.14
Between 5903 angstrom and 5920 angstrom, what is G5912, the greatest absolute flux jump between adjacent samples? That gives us 0.29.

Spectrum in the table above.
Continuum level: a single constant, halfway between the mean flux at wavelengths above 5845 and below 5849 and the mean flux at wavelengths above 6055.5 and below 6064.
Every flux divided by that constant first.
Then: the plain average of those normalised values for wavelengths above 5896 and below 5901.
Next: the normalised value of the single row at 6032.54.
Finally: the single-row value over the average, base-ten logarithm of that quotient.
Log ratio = 0.10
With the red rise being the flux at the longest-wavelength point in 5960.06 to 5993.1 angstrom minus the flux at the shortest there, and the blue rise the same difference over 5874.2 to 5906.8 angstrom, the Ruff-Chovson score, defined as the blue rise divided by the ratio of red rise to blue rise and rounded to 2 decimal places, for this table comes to -0.48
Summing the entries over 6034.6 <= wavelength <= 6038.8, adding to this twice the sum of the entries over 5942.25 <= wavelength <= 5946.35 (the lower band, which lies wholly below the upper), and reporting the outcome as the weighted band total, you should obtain 68.2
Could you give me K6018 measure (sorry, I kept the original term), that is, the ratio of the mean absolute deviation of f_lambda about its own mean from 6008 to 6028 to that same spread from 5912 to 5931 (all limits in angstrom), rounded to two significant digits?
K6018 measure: 2.2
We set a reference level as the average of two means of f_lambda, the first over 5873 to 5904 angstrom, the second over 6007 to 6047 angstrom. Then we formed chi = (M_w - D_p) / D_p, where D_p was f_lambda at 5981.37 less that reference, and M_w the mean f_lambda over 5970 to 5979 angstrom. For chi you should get 19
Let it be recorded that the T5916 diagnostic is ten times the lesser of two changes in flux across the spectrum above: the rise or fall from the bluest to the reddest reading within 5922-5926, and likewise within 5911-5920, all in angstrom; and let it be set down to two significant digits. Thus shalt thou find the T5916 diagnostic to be -1.6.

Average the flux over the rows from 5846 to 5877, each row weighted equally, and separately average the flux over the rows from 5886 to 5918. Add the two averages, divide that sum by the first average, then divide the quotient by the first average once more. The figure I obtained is 0.265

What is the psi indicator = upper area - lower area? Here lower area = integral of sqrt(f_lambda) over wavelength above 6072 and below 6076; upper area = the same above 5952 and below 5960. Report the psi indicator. 10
